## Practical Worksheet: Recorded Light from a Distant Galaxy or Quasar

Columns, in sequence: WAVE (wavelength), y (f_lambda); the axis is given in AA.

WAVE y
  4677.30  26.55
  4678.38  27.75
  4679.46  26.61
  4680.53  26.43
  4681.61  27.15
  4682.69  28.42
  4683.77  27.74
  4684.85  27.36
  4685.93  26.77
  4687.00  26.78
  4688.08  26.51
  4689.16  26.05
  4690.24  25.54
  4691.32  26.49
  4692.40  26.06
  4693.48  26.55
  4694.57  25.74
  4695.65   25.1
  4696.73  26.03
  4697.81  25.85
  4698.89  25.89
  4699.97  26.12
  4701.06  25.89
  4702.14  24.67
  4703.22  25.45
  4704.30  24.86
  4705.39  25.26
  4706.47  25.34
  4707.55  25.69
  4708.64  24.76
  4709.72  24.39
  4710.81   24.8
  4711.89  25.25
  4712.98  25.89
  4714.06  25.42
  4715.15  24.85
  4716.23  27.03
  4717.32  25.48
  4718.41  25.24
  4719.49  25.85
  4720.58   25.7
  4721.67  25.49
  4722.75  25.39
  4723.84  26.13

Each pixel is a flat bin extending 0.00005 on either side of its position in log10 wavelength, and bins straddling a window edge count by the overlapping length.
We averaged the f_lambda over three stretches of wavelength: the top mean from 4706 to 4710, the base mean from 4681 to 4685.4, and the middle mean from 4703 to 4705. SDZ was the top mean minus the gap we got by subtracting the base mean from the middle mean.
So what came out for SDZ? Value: 27.6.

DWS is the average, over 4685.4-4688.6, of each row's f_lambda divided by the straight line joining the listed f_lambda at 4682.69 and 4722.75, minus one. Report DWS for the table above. -0.050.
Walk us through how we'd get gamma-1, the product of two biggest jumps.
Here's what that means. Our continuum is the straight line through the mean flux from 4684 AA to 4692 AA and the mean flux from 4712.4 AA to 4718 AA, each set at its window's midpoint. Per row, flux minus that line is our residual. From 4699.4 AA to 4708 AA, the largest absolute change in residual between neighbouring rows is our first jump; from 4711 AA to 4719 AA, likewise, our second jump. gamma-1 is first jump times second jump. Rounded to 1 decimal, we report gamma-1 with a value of 2.6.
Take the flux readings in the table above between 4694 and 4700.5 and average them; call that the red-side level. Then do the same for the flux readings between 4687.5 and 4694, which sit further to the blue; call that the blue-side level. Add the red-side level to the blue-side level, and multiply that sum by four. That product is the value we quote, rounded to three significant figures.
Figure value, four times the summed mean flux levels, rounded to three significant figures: 208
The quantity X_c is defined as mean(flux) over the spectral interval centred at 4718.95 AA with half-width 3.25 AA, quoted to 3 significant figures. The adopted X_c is 25.8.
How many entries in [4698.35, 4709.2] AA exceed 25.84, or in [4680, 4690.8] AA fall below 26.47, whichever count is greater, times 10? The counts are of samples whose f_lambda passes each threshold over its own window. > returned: 30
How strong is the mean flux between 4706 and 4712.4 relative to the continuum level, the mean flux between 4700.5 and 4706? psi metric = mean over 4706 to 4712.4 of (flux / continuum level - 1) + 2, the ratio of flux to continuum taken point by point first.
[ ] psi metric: 1.99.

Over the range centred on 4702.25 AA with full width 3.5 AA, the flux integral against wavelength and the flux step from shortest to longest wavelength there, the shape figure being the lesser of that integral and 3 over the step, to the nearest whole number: -7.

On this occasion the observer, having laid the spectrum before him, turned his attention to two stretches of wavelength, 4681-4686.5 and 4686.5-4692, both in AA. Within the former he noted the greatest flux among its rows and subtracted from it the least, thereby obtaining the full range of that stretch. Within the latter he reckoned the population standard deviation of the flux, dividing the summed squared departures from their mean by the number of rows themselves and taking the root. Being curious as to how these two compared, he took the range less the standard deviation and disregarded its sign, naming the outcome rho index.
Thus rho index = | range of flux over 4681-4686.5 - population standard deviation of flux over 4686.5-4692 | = 1.2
